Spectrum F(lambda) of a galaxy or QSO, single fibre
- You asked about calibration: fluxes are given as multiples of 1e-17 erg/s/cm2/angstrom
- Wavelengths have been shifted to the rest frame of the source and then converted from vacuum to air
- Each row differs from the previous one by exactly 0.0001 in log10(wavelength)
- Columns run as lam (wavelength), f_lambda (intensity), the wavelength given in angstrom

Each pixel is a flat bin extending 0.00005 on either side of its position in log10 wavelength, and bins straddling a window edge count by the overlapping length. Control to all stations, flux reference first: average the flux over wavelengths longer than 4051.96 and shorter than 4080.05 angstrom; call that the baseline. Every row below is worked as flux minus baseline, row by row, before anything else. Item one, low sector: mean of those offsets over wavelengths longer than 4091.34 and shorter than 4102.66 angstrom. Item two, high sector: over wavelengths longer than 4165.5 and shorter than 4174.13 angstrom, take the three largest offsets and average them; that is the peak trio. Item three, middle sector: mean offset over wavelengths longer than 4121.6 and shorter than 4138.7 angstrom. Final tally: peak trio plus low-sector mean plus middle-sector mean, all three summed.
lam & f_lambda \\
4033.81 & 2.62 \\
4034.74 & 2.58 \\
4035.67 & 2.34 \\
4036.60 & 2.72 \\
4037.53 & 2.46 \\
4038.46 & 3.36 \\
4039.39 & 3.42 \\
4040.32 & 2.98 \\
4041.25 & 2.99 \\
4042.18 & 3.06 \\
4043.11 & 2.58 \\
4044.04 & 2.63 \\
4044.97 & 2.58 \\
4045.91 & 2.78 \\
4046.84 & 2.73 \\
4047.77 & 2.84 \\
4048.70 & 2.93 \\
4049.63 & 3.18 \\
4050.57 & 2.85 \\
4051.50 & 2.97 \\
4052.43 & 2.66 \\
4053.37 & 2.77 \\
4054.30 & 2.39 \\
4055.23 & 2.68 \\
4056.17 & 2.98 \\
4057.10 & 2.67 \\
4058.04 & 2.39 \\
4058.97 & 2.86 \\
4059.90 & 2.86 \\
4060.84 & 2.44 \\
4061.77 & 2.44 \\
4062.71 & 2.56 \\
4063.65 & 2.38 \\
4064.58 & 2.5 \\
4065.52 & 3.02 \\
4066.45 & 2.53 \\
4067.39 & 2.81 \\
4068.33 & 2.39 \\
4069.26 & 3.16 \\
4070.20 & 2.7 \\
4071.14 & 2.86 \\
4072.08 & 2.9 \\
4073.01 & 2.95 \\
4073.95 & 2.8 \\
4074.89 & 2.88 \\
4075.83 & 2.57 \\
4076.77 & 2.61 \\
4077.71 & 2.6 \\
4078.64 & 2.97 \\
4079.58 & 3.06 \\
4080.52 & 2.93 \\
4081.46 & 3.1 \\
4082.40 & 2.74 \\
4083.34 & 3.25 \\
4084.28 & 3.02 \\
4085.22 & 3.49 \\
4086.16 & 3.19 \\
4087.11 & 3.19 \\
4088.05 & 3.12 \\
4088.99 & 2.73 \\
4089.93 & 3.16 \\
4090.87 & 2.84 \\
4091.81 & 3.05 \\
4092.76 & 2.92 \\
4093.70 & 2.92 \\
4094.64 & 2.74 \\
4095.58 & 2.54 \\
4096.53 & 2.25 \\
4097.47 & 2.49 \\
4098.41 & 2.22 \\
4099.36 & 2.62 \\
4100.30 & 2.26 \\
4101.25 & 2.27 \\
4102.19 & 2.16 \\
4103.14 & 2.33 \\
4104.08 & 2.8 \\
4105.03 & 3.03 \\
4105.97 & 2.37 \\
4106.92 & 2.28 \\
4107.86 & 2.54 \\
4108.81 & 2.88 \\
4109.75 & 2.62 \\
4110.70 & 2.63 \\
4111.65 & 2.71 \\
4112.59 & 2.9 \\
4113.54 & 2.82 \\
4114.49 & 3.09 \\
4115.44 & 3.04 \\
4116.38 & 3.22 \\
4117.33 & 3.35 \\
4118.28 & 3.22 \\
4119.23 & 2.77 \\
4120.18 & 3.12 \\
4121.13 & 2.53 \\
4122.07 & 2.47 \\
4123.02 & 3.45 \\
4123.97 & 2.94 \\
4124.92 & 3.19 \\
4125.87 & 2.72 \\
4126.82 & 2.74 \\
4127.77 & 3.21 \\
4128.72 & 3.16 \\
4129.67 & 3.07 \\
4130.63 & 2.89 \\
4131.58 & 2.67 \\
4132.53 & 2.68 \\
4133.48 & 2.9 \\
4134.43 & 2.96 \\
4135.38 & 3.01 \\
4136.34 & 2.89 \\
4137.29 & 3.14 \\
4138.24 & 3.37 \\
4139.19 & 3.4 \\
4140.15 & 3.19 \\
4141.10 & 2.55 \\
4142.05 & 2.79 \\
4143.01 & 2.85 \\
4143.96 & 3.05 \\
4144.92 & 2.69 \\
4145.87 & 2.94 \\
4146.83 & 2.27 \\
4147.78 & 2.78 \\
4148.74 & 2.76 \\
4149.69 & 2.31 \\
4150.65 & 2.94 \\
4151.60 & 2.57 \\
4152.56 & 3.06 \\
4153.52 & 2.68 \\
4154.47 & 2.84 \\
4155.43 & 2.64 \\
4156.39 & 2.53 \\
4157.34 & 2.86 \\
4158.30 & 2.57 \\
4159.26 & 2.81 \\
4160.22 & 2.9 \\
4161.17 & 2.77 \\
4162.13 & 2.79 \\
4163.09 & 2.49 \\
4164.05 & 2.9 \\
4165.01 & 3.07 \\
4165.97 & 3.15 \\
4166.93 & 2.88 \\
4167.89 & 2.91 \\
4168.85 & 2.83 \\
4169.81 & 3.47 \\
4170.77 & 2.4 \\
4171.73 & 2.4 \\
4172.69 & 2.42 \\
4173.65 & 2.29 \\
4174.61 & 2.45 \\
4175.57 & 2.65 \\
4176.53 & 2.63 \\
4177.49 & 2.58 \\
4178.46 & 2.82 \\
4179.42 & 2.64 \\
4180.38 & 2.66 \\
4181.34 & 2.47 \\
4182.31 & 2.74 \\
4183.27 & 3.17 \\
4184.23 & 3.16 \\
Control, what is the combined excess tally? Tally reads 0.5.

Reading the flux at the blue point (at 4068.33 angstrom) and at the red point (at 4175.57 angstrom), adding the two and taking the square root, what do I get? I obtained 2.24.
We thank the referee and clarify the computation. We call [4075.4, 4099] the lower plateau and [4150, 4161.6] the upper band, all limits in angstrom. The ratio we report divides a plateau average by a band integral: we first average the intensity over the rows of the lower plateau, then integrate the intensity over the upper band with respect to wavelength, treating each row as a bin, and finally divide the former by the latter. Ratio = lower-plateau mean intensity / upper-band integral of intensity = 0.090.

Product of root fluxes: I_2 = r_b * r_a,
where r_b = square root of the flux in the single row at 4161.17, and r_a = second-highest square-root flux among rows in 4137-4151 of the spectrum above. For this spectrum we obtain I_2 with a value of 3.06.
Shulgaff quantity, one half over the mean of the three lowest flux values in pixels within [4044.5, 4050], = 0.185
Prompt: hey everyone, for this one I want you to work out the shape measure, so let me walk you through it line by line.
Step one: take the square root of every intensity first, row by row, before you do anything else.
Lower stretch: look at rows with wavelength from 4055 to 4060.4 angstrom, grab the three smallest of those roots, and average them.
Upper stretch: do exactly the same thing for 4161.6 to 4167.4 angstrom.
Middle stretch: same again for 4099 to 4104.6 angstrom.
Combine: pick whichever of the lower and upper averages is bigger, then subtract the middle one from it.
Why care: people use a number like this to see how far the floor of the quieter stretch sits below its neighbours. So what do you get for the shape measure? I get 0.16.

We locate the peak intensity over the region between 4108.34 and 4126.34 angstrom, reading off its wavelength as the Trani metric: 4123.02 angstrom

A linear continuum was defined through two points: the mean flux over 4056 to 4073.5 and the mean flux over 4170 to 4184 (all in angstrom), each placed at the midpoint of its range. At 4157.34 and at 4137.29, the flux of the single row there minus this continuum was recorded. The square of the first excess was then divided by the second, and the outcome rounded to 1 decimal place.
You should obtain 0.1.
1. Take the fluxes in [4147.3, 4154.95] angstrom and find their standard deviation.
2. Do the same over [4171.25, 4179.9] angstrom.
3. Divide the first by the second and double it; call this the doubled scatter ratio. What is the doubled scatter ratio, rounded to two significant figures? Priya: 2.8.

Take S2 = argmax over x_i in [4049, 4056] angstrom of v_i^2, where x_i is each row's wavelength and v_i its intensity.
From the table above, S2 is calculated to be 4049.63 angstrom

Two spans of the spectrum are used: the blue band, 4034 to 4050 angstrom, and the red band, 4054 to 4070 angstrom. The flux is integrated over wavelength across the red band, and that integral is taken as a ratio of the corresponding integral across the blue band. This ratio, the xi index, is 0.94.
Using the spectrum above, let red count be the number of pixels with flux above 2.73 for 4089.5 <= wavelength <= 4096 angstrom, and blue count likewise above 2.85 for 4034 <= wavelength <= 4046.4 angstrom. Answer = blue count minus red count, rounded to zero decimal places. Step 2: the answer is -1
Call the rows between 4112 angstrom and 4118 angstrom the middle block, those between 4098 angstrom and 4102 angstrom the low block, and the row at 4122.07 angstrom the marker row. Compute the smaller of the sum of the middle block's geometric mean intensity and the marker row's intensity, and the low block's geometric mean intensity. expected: 2.34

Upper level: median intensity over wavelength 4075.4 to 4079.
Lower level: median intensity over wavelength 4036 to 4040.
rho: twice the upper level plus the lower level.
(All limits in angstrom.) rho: 8.25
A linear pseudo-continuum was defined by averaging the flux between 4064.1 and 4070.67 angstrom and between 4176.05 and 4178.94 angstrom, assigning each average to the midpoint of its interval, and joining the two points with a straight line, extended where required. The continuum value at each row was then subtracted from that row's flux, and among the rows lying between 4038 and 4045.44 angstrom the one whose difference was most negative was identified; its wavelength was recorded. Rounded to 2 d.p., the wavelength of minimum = 4043.11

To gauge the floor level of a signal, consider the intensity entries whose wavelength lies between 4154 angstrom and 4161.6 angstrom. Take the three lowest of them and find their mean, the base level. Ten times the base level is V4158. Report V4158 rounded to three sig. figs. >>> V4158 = 25.8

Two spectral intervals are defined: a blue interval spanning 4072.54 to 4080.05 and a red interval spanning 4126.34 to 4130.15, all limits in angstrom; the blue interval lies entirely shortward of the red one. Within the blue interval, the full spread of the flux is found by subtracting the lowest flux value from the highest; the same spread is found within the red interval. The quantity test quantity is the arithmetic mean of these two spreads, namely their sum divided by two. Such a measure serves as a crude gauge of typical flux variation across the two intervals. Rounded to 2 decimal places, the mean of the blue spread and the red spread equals 0.48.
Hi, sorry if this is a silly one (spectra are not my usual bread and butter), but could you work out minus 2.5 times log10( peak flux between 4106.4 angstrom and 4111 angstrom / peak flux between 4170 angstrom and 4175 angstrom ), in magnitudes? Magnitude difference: -0.18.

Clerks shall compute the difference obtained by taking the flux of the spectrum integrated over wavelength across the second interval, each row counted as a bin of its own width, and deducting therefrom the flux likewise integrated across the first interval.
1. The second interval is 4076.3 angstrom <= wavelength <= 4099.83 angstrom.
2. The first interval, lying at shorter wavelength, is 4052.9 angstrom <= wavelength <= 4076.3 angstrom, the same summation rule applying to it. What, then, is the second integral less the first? 4.4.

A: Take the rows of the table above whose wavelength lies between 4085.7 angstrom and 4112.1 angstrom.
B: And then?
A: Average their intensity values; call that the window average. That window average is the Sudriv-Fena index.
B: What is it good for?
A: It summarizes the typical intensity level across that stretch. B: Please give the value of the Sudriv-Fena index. 2.7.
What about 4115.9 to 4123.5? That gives 3.0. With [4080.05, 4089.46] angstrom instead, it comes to 3.1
